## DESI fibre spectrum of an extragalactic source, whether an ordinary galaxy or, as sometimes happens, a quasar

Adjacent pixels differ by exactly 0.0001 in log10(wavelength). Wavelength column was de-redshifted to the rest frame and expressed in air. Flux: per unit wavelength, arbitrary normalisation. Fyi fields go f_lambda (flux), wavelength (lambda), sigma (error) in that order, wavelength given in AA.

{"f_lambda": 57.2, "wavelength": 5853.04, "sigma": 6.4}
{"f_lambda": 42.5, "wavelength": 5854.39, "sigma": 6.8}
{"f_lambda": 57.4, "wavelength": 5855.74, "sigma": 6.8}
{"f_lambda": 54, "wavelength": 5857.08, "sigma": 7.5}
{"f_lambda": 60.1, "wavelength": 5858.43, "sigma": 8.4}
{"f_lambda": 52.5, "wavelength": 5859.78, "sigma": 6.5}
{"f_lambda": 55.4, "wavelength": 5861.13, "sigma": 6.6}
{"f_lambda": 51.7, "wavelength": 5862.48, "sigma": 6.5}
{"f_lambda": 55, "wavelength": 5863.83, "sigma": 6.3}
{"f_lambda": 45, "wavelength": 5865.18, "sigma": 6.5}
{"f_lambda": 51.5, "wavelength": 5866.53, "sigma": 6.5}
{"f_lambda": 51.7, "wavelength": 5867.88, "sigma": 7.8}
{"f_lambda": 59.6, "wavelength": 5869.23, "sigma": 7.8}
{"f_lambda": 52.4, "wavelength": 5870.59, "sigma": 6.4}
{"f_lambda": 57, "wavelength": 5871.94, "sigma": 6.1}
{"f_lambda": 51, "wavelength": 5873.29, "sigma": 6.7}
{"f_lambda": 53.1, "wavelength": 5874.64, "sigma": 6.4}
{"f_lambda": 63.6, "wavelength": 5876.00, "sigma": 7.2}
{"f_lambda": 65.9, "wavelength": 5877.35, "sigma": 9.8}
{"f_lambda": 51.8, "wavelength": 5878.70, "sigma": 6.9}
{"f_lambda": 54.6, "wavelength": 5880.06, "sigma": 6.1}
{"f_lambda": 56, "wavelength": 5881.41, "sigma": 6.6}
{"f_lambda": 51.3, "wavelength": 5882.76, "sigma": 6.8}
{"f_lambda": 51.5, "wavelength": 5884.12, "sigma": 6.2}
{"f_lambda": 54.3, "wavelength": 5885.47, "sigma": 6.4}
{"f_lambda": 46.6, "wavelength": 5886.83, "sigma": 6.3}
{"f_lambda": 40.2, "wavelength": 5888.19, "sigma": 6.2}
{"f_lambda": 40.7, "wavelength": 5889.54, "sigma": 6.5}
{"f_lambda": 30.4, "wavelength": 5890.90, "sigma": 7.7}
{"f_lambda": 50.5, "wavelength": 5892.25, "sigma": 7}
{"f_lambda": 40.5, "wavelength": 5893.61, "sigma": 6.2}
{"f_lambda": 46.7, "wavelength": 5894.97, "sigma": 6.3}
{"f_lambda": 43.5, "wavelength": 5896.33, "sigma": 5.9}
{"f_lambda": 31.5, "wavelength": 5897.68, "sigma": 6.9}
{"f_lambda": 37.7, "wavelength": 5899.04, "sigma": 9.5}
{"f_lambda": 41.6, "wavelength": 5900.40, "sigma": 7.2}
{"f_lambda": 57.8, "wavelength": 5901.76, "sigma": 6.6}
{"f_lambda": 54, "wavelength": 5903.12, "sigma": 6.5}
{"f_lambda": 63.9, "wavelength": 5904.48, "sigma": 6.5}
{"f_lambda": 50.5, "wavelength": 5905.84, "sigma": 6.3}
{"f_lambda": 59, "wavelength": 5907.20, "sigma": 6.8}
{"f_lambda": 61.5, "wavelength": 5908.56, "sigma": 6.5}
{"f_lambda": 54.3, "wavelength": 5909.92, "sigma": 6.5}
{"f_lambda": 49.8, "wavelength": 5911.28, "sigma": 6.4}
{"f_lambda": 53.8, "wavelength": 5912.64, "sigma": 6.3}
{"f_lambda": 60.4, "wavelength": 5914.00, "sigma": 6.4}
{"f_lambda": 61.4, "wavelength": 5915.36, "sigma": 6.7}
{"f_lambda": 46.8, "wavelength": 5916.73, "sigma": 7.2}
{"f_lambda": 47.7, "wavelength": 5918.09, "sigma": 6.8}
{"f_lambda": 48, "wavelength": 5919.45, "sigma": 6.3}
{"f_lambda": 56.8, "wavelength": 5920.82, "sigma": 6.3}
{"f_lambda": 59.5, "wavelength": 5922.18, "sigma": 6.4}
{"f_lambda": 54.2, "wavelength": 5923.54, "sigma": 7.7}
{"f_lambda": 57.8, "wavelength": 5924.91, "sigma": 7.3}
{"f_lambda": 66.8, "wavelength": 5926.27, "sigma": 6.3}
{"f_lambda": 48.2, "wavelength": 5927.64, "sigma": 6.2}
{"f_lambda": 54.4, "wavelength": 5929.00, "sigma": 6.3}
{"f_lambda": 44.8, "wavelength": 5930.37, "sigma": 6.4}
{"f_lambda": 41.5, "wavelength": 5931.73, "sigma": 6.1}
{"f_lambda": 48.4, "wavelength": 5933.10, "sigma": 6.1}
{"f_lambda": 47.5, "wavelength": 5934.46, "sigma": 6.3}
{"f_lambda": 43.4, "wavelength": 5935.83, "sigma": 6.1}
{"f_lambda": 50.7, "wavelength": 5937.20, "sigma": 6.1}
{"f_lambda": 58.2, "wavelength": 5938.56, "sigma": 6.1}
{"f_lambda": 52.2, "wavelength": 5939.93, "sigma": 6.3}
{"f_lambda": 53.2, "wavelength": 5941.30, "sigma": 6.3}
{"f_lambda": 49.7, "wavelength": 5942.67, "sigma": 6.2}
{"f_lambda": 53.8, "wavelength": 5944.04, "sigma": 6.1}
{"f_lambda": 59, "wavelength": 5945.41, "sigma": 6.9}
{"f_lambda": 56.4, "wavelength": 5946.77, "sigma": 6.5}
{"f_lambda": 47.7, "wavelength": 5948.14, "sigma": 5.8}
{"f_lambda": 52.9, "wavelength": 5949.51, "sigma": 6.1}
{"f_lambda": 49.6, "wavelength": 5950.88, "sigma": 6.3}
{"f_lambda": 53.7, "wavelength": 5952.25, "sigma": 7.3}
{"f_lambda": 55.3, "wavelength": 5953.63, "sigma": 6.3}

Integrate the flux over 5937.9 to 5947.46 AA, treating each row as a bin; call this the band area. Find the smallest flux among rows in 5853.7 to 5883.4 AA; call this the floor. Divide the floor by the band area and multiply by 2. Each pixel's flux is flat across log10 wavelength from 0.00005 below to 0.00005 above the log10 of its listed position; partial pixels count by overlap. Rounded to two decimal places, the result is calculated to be 0.16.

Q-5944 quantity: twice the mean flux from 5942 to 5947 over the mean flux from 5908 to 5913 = 2.00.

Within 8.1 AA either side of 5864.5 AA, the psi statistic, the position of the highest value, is 5858.43 AA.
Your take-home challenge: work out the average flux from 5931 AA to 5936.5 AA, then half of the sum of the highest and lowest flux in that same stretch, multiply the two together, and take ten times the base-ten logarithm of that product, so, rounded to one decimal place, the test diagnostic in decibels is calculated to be 33.1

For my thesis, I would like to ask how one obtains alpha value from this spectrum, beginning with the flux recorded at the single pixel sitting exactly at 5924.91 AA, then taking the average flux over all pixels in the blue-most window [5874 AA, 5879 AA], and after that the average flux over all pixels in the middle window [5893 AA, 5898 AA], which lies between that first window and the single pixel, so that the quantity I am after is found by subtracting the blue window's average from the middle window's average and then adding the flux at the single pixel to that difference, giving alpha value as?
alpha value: 40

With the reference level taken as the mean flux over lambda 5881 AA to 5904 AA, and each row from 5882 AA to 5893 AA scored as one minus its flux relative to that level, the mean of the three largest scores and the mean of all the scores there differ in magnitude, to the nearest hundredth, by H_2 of 0.19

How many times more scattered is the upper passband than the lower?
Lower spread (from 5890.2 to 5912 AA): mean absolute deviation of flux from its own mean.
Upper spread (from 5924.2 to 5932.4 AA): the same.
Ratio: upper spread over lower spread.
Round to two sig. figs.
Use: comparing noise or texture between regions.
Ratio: 0.89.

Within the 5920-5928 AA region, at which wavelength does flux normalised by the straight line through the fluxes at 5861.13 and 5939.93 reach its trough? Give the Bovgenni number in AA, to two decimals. 5927.64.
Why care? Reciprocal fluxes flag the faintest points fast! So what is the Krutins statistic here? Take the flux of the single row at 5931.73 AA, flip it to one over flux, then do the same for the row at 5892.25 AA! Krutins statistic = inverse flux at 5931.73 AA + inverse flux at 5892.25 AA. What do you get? 0.0439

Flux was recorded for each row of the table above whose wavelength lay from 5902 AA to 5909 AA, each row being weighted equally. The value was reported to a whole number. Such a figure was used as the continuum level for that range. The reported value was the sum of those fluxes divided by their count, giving 58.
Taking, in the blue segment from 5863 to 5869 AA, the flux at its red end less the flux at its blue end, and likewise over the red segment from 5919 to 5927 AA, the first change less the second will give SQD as -22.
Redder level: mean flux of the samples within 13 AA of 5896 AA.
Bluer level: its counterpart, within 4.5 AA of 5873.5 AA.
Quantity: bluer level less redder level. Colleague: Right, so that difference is 10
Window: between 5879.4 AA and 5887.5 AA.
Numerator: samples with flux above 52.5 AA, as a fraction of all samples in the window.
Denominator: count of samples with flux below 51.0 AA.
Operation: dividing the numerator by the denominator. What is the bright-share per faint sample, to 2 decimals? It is 0.50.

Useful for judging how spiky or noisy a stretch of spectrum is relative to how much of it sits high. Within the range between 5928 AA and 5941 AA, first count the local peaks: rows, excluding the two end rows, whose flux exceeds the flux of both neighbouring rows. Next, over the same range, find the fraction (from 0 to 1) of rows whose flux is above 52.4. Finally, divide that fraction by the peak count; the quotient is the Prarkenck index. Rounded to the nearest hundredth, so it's 0.11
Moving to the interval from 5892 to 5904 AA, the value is 0.11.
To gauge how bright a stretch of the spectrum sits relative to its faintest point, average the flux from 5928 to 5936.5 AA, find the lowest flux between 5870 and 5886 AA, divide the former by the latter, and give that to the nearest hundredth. 0.92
